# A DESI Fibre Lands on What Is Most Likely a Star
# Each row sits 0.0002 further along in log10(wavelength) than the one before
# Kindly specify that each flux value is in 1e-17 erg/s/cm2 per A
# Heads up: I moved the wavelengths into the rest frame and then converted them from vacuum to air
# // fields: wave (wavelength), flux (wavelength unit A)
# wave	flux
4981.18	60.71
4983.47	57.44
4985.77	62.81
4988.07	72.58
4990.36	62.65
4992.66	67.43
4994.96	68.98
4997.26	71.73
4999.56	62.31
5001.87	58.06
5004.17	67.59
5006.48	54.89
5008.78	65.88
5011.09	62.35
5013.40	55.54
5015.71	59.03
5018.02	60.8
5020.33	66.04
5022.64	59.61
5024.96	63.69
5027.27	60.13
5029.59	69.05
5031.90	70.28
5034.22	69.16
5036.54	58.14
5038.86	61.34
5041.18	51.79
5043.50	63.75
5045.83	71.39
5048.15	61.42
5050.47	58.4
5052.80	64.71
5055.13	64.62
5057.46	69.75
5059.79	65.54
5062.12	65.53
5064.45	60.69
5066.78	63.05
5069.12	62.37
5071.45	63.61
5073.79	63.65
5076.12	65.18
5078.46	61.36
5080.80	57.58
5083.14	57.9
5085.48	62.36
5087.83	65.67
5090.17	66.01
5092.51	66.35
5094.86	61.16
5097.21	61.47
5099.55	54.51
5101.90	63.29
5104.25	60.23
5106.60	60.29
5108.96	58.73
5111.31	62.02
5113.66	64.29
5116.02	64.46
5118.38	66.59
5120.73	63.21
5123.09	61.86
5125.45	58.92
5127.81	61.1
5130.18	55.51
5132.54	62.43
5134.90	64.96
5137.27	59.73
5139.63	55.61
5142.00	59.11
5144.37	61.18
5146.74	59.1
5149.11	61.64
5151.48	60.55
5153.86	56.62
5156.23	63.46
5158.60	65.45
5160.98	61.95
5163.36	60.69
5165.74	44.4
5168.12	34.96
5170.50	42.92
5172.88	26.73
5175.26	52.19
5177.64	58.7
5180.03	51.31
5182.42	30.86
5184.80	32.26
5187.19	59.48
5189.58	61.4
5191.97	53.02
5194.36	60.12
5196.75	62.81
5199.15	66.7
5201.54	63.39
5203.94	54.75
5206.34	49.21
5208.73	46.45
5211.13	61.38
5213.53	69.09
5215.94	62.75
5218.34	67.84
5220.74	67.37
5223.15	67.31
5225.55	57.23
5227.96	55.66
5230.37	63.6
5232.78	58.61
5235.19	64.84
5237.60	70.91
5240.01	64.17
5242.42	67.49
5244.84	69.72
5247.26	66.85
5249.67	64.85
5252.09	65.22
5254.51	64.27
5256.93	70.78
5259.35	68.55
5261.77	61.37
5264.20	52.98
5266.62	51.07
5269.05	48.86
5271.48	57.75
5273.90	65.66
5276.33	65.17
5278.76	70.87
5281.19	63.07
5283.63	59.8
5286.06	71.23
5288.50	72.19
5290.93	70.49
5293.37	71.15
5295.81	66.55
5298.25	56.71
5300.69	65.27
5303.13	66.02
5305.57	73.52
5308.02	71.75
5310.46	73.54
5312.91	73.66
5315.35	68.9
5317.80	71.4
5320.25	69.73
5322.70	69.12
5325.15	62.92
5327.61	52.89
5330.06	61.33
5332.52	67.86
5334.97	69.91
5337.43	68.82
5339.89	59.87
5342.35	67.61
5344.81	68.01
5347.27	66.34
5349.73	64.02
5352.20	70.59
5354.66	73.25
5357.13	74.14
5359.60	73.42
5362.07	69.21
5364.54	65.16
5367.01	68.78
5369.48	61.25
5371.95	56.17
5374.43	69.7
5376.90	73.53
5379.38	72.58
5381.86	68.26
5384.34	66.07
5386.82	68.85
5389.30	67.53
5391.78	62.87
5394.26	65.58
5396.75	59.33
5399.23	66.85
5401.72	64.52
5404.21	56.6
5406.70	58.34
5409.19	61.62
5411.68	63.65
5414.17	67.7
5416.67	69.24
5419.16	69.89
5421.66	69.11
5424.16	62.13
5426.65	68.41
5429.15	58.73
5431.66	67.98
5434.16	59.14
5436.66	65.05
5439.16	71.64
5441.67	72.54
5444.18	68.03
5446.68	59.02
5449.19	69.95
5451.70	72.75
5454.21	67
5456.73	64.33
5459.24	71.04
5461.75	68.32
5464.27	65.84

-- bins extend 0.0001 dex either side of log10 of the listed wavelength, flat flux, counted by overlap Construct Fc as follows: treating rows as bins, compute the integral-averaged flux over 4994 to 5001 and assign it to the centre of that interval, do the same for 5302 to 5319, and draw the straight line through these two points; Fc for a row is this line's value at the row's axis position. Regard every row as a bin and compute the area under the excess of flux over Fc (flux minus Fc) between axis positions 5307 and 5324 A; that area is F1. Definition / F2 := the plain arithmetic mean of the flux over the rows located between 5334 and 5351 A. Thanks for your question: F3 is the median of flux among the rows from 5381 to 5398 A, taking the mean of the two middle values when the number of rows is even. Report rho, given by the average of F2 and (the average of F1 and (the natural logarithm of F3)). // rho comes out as 33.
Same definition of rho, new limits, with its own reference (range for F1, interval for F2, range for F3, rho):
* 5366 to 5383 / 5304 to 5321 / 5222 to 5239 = 16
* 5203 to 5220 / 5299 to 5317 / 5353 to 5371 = -10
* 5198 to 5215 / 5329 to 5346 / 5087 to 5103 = -13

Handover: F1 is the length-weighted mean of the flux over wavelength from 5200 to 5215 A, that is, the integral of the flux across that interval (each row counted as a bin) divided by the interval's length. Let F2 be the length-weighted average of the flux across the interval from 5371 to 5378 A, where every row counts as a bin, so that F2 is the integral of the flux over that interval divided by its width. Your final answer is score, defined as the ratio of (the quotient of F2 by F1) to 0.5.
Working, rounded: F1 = 58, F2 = 66.8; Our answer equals 2.31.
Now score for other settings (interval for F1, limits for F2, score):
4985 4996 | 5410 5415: 1.95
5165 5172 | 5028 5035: 3.45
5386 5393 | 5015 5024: 1.86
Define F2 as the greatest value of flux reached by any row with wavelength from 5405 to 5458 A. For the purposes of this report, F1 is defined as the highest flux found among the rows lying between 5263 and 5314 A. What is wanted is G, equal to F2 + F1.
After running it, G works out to 146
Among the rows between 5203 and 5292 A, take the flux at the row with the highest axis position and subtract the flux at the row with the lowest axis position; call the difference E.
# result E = 16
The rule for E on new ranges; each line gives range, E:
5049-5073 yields 5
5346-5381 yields 6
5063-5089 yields 5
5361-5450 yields 1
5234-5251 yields 0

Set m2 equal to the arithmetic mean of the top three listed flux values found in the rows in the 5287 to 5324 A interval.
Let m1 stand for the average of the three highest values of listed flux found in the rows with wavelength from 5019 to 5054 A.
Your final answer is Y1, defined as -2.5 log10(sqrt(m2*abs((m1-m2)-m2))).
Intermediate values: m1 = 70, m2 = 74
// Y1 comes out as -4.69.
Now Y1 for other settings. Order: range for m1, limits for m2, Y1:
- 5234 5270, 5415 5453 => -4.66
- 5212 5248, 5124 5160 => -4.48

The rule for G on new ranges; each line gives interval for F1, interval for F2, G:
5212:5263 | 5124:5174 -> 136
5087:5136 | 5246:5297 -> 139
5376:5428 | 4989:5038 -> 145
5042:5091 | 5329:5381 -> 146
